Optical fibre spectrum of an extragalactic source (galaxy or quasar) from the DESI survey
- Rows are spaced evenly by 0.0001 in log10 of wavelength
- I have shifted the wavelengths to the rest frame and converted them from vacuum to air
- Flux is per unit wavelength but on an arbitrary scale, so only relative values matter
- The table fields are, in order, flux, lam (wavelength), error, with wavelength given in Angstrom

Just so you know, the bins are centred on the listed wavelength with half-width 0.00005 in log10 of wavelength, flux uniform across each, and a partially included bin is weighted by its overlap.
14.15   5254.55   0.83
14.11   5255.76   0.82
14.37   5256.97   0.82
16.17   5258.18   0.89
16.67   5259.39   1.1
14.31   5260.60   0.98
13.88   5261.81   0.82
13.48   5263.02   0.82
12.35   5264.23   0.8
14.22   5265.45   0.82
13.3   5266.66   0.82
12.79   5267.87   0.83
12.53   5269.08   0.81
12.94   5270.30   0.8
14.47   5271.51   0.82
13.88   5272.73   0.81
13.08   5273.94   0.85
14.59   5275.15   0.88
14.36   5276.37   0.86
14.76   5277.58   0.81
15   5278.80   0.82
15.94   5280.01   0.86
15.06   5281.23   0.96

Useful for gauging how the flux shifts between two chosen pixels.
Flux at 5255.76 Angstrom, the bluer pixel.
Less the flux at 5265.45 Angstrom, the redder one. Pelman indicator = 0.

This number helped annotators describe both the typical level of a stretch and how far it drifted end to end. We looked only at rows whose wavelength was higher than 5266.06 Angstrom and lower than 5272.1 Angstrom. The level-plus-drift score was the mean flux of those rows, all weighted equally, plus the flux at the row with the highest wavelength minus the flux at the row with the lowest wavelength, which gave 14.4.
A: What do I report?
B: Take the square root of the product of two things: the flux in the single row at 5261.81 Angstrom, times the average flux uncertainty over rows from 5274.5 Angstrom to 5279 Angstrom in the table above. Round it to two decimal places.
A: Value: 3.42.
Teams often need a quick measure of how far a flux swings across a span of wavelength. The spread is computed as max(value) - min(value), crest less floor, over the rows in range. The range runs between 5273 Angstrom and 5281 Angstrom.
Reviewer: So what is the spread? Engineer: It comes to 2.9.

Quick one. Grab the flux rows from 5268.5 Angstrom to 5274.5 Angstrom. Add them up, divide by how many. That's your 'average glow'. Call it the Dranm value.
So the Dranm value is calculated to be 13.4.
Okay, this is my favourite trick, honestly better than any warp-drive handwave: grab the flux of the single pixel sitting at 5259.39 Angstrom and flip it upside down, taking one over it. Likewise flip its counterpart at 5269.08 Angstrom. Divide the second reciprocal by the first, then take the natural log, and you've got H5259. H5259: 0.29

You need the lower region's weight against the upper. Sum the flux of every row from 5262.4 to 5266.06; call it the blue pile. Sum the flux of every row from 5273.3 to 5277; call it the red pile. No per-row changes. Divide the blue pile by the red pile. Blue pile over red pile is 0.95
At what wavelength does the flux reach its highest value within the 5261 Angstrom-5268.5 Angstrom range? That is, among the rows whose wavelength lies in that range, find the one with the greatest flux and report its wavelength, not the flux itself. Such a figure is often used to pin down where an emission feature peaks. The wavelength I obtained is 5265.45 Angstrom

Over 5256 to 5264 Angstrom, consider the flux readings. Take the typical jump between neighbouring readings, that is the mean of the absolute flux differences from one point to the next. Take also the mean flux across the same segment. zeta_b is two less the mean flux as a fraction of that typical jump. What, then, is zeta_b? -11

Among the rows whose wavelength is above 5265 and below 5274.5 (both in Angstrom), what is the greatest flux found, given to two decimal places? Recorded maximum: 14.47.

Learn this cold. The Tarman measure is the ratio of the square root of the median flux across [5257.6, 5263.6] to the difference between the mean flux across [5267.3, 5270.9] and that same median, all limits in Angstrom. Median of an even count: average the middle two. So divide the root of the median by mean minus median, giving -2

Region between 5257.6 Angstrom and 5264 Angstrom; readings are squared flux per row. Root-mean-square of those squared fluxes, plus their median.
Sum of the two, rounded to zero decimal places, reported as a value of 432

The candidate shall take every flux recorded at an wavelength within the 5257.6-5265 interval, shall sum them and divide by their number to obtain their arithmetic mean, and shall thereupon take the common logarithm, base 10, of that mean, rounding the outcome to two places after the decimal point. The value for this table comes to 1.16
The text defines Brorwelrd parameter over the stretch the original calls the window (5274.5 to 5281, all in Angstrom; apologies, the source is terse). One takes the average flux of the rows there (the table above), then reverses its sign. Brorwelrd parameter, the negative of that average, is -14.9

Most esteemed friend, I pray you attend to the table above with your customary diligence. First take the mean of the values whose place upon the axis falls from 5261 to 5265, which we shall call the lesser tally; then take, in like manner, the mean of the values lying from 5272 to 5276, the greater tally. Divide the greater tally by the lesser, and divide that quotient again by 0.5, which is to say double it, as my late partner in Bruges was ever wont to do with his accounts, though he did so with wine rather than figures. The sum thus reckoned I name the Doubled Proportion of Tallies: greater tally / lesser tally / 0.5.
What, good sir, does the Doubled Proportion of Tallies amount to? 2.09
